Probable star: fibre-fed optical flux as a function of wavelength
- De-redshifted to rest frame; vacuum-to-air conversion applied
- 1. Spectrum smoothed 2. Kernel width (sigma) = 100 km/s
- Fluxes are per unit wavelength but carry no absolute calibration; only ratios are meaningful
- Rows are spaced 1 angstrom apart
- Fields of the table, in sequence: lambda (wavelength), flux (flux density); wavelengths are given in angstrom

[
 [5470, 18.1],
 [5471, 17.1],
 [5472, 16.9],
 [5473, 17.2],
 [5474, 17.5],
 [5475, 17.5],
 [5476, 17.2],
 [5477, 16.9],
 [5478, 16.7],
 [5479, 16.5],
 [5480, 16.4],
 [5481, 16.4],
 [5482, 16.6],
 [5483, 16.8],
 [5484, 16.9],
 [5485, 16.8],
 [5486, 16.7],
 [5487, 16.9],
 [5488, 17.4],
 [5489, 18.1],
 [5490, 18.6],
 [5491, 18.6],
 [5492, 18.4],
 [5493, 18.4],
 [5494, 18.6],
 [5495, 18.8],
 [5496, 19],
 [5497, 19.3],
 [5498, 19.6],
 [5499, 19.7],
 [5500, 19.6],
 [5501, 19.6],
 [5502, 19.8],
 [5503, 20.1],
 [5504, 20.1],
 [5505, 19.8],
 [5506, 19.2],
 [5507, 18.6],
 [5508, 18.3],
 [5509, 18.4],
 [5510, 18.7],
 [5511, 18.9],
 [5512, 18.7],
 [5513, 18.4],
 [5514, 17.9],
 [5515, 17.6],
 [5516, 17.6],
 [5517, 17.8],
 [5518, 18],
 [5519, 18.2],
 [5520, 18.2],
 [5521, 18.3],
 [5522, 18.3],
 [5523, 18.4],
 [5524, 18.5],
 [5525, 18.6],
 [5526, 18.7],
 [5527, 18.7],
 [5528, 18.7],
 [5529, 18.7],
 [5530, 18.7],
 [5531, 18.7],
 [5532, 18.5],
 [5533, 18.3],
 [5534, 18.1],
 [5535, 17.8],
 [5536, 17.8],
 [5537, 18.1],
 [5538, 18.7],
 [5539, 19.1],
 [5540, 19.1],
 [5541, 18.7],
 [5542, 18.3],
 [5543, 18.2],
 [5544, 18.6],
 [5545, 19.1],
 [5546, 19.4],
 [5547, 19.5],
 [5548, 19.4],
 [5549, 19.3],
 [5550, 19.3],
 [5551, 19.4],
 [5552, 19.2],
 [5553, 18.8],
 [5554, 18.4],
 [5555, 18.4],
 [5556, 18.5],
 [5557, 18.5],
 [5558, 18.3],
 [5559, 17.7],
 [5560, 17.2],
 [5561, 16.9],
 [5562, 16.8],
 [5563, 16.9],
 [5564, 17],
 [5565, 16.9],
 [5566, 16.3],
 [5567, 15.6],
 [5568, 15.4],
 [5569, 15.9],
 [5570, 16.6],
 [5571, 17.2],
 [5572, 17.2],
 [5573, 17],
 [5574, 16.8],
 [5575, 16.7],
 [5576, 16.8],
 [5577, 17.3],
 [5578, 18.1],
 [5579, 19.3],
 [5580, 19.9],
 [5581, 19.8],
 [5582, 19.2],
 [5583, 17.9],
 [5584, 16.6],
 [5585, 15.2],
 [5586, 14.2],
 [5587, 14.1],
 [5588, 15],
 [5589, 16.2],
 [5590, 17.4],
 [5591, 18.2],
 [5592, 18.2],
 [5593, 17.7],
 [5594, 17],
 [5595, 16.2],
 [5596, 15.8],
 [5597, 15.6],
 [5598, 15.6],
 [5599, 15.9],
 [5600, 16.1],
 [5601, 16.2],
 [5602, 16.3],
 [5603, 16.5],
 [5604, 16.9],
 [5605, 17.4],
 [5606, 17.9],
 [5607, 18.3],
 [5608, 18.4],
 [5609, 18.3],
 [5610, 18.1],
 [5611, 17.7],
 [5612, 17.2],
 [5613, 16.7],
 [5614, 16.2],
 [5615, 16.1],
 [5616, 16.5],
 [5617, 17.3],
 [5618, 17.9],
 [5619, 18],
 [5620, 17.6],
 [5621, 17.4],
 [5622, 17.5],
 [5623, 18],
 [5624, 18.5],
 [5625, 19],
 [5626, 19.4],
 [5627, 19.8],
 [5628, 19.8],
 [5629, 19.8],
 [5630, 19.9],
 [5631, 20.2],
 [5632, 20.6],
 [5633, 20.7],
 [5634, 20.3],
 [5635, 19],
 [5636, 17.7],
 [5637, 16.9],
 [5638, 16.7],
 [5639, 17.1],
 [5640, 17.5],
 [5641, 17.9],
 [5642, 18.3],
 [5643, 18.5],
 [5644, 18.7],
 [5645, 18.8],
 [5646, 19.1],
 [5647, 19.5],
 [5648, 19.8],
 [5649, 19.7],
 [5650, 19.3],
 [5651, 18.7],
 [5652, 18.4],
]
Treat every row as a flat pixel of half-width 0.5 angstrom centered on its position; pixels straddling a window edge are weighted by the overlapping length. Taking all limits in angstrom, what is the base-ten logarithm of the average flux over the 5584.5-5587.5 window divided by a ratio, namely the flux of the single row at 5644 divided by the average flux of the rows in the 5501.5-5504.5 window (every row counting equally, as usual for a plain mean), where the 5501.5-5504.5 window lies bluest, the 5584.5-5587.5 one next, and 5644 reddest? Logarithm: 1.19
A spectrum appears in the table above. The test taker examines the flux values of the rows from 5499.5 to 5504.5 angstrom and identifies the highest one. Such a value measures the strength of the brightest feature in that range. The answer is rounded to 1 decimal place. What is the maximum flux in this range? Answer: 20.1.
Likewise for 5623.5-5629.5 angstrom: 19.8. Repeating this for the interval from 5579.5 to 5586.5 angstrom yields 19.9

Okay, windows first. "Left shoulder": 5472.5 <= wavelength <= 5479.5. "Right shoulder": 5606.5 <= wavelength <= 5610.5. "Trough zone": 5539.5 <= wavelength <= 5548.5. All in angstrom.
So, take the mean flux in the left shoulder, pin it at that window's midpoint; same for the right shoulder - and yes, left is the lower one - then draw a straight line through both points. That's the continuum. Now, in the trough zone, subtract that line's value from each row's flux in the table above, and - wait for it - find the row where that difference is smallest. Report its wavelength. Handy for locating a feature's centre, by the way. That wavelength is 5543 angstrom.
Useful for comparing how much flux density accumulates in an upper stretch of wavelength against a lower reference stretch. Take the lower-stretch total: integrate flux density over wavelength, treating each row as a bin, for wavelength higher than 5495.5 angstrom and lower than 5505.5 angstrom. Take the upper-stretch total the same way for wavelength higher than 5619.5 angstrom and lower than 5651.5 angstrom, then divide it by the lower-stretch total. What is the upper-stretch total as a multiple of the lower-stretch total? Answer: 3.1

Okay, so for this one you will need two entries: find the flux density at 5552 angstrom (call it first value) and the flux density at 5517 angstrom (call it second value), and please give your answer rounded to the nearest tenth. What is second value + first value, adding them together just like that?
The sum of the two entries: 37.0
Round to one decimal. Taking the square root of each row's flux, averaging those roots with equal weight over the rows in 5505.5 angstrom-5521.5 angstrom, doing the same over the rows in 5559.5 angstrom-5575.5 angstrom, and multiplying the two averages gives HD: 17.5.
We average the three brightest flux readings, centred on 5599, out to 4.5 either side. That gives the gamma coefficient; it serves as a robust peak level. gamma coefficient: 16.3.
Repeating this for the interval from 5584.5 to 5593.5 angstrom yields 18.0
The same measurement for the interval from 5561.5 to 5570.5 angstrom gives 16.9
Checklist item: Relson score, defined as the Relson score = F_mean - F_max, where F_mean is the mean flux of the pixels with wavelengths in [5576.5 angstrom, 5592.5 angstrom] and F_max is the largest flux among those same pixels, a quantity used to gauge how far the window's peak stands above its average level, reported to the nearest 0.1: -2.6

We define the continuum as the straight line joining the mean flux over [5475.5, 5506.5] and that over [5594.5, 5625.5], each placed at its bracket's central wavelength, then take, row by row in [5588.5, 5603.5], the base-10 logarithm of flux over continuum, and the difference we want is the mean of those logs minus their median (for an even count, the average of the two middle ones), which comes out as 0.009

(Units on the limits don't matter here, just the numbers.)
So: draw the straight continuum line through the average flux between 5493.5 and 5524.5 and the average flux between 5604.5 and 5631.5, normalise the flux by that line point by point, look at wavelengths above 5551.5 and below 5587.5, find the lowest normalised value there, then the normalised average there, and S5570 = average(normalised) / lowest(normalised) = 1.22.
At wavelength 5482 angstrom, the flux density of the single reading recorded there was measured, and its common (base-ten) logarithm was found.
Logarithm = 1.22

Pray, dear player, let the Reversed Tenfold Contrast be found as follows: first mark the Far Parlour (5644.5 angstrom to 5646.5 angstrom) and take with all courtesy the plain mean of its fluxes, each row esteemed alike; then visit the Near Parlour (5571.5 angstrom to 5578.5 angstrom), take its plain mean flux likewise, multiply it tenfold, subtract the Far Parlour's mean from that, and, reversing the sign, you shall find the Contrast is -152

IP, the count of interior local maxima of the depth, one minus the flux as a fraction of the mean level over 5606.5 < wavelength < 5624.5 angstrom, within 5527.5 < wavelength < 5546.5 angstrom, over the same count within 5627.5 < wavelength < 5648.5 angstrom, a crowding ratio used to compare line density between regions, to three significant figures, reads 1.00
